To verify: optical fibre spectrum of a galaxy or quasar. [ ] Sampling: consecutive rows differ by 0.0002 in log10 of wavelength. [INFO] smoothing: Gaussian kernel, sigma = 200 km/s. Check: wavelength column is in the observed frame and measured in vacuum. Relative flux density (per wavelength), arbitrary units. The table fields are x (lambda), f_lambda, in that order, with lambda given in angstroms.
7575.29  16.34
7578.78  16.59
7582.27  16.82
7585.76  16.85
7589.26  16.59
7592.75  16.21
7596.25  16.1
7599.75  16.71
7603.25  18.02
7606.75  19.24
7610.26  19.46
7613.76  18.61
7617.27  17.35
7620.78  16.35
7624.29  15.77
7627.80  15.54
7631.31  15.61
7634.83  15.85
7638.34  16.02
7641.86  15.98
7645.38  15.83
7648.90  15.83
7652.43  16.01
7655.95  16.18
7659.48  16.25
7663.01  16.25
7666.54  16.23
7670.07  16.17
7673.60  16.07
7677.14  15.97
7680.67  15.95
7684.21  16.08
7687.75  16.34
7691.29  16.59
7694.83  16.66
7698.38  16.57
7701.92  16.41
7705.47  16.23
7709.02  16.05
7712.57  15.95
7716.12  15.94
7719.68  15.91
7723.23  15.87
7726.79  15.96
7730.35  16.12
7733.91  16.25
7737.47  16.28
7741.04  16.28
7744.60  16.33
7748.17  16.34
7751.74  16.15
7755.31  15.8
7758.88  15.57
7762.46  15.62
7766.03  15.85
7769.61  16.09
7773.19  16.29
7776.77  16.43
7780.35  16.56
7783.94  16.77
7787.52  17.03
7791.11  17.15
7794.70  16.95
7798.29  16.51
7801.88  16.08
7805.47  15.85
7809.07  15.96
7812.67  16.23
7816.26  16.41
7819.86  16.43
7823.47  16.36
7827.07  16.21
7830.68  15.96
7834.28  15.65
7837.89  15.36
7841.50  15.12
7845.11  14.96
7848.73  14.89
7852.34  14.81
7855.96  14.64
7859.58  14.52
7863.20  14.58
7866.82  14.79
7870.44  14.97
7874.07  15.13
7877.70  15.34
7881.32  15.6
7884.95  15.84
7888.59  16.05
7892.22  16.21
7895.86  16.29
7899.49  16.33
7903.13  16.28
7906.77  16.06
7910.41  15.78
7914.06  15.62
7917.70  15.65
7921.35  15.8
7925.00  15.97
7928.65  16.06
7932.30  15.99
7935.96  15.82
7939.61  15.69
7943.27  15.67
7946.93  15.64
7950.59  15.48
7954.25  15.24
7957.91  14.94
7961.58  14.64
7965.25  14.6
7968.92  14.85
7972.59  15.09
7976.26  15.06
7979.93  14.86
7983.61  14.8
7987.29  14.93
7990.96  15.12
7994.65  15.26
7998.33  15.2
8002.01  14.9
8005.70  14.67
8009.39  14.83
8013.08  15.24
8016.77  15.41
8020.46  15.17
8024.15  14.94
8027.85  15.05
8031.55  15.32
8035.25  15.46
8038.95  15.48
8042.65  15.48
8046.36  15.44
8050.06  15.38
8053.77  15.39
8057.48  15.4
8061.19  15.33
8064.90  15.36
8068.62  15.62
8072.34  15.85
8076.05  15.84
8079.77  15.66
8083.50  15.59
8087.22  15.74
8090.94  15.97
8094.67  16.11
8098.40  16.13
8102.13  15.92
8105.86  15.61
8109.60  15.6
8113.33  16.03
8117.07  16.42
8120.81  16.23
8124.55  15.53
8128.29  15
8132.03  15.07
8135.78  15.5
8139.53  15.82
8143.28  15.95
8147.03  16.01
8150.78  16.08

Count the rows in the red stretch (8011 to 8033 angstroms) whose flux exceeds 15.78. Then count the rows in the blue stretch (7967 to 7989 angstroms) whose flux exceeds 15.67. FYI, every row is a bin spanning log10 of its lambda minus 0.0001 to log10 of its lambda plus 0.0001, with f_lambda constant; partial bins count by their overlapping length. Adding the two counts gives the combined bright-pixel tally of 0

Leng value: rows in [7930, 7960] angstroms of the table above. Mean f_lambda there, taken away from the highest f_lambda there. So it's 0.43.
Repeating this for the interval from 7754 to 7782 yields 0.53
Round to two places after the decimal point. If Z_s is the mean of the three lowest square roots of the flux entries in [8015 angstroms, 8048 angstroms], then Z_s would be 3.88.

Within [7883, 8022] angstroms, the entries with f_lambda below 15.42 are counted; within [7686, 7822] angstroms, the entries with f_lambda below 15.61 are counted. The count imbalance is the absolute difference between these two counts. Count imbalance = 18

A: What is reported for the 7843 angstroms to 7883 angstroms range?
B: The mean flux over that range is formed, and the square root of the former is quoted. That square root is 3.86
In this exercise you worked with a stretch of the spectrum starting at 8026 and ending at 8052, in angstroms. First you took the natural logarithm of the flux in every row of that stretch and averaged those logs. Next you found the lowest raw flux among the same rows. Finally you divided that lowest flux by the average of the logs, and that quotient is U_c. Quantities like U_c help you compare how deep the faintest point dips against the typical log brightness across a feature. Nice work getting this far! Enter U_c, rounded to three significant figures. 5.51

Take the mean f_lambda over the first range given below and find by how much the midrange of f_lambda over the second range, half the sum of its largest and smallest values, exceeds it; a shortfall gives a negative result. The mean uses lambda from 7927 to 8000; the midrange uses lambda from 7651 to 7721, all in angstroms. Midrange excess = 1.0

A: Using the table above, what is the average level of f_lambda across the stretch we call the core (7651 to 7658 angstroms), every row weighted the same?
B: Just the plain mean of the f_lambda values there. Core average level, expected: 16.1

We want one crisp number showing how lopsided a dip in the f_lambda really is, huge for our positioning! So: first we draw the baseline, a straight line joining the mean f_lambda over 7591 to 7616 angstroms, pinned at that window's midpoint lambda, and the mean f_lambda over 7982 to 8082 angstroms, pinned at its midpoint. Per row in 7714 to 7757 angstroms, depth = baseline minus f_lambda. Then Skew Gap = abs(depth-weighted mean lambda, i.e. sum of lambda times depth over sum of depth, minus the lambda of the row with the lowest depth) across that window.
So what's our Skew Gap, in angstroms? 14.5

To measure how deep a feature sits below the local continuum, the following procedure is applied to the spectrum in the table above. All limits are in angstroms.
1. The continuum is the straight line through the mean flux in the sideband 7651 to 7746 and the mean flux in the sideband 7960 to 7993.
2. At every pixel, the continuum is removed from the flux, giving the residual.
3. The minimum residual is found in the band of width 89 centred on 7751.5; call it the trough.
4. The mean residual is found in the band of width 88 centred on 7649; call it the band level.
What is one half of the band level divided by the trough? -0.07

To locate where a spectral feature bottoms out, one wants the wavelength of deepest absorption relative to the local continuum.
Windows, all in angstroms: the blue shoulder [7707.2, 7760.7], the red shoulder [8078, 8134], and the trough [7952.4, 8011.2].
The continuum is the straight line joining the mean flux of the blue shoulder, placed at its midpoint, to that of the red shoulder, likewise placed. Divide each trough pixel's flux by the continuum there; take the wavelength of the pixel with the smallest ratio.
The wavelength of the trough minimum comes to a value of 7965.25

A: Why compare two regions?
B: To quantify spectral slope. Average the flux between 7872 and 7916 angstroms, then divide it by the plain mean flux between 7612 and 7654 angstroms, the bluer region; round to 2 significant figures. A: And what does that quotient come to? 0.98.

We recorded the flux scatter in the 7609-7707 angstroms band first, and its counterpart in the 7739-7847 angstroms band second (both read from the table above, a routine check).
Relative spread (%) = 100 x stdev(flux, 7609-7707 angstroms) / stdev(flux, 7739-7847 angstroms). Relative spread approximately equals 162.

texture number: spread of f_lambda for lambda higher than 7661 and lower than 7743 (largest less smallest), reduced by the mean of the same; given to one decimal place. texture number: -15.4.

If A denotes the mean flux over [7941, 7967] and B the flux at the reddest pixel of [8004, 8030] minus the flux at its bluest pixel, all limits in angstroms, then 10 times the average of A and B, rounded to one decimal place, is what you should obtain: 77.8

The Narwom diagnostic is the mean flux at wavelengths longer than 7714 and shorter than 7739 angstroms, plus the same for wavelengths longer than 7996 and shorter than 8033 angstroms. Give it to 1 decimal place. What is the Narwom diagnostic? 31.1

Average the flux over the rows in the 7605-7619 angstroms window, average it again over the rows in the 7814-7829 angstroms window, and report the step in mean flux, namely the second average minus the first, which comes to -2.3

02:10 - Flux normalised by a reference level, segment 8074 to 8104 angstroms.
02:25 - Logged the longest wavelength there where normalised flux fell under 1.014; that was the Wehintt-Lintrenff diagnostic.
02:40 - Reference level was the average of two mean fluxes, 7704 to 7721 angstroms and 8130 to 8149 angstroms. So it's 8102.13 angstroms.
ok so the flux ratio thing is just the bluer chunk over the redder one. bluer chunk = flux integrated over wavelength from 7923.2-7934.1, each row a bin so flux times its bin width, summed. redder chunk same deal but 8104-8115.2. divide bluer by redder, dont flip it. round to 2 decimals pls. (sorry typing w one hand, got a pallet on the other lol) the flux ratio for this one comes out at 0.99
